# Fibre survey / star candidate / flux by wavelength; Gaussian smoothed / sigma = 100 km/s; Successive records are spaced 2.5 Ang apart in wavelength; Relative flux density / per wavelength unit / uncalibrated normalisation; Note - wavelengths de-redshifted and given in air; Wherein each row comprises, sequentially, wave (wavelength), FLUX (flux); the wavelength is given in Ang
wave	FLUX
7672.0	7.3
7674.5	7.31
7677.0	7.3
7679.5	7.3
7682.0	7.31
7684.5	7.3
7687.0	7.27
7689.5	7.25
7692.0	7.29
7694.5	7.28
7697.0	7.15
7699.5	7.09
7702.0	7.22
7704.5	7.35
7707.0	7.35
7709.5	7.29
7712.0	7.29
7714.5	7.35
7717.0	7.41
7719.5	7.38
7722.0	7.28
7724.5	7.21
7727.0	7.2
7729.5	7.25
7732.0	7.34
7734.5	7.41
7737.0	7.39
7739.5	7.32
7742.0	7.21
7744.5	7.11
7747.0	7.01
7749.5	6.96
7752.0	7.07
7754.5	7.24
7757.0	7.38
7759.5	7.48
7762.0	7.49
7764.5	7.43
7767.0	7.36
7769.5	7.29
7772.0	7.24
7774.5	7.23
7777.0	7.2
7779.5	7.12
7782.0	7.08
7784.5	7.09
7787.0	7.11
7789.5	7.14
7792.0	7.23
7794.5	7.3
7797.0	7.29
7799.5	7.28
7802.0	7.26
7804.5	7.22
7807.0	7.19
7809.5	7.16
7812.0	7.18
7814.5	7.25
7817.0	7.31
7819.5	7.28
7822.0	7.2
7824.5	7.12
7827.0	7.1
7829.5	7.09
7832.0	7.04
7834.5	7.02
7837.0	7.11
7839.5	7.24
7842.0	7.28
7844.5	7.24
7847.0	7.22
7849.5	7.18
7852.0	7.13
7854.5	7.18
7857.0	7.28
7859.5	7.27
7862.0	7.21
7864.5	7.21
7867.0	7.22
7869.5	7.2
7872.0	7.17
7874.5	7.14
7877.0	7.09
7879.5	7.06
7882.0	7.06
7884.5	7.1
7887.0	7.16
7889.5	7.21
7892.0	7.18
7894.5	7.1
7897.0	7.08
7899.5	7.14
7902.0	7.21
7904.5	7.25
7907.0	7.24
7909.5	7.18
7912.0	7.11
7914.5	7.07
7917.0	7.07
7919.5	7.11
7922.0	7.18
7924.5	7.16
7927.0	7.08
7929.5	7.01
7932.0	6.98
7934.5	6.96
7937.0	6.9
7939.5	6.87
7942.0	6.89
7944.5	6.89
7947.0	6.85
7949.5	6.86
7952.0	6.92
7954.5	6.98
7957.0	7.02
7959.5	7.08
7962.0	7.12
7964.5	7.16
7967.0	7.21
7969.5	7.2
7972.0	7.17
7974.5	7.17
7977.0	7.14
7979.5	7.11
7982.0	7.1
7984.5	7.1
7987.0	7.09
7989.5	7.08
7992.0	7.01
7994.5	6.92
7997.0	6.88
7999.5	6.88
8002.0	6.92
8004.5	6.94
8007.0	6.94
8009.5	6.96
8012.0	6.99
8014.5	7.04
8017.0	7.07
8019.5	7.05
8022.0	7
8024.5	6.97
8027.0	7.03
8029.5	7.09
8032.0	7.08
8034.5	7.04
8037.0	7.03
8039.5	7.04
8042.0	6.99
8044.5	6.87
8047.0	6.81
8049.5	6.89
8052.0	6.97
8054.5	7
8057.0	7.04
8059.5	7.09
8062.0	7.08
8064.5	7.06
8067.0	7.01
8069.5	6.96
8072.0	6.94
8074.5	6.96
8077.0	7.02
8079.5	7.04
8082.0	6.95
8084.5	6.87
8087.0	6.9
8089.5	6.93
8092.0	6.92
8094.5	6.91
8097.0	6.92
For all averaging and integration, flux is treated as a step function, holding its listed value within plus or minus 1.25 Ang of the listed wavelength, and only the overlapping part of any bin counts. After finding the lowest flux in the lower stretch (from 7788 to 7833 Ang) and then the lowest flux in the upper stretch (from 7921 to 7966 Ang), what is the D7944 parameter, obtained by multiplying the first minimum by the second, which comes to 48.2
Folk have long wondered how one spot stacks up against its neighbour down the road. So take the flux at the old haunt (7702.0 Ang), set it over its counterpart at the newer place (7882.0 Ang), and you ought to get 1.02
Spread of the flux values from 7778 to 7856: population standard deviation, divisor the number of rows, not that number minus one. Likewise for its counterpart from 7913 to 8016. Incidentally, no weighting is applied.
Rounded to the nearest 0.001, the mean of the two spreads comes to 0.093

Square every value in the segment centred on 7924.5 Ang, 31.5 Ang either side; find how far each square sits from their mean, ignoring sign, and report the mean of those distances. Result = 1.5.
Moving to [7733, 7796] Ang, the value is 1.7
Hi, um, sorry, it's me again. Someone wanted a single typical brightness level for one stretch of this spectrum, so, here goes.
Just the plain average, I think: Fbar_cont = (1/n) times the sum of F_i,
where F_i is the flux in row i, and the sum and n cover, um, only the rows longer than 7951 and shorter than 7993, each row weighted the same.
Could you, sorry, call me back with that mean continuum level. 7.10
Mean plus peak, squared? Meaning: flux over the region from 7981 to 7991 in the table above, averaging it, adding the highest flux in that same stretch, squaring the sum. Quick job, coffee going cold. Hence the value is 201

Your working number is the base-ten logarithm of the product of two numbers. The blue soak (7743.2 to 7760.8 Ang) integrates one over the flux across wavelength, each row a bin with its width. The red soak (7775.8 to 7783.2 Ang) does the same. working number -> 0.41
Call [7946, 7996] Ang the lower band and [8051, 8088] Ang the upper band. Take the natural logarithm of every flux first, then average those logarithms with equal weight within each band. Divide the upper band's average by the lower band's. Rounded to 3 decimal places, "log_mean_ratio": 0.995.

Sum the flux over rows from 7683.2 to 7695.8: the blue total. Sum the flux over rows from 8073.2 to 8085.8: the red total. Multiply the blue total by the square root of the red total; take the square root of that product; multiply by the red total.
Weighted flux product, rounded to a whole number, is 511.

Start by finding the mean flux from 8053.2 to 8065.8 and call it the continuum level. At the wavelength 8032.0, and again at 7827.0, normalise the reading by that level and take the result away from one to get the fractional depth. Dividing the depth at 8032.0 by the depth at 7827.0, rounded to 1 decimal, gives 0.6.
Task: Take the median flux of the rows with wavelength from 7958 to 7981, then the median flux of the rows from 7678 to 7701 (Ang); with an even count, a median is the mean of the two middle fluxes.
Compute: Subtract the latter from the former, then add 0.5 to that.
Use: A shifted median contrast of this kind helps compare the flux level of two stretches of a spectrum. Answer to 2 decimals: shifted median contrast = 0.38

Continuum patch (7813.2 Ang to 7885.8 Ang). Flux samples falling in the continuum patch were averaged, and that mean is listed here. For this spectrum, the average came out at 7.17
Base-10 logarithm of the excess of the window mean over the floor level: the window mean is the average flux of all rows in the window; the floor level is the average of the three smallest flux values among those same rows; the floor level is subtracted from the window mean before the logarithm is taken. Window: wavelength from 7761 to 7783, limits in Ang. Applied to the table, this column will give -0.86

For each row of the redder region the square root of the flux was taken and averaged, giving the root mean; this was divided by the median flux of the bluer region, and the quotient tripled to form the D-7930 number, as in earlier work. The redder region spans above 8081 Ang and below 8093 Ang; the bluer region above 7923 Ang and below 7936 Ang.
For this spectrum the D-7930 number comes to 1.125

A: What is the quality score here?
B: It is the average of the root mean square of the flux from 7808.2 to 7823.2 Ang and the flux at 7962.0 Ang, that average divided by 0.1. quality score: 71.8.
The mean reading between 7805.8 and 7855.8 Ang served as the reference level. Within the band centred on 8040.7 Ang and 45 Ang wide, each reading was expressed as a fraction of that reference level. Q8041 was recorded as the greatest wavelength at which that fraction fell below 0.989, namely 8062.0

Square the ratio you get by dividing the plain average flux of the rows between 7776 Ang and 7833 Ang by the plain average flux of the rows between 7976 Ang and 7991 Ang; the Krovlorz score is 1.02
